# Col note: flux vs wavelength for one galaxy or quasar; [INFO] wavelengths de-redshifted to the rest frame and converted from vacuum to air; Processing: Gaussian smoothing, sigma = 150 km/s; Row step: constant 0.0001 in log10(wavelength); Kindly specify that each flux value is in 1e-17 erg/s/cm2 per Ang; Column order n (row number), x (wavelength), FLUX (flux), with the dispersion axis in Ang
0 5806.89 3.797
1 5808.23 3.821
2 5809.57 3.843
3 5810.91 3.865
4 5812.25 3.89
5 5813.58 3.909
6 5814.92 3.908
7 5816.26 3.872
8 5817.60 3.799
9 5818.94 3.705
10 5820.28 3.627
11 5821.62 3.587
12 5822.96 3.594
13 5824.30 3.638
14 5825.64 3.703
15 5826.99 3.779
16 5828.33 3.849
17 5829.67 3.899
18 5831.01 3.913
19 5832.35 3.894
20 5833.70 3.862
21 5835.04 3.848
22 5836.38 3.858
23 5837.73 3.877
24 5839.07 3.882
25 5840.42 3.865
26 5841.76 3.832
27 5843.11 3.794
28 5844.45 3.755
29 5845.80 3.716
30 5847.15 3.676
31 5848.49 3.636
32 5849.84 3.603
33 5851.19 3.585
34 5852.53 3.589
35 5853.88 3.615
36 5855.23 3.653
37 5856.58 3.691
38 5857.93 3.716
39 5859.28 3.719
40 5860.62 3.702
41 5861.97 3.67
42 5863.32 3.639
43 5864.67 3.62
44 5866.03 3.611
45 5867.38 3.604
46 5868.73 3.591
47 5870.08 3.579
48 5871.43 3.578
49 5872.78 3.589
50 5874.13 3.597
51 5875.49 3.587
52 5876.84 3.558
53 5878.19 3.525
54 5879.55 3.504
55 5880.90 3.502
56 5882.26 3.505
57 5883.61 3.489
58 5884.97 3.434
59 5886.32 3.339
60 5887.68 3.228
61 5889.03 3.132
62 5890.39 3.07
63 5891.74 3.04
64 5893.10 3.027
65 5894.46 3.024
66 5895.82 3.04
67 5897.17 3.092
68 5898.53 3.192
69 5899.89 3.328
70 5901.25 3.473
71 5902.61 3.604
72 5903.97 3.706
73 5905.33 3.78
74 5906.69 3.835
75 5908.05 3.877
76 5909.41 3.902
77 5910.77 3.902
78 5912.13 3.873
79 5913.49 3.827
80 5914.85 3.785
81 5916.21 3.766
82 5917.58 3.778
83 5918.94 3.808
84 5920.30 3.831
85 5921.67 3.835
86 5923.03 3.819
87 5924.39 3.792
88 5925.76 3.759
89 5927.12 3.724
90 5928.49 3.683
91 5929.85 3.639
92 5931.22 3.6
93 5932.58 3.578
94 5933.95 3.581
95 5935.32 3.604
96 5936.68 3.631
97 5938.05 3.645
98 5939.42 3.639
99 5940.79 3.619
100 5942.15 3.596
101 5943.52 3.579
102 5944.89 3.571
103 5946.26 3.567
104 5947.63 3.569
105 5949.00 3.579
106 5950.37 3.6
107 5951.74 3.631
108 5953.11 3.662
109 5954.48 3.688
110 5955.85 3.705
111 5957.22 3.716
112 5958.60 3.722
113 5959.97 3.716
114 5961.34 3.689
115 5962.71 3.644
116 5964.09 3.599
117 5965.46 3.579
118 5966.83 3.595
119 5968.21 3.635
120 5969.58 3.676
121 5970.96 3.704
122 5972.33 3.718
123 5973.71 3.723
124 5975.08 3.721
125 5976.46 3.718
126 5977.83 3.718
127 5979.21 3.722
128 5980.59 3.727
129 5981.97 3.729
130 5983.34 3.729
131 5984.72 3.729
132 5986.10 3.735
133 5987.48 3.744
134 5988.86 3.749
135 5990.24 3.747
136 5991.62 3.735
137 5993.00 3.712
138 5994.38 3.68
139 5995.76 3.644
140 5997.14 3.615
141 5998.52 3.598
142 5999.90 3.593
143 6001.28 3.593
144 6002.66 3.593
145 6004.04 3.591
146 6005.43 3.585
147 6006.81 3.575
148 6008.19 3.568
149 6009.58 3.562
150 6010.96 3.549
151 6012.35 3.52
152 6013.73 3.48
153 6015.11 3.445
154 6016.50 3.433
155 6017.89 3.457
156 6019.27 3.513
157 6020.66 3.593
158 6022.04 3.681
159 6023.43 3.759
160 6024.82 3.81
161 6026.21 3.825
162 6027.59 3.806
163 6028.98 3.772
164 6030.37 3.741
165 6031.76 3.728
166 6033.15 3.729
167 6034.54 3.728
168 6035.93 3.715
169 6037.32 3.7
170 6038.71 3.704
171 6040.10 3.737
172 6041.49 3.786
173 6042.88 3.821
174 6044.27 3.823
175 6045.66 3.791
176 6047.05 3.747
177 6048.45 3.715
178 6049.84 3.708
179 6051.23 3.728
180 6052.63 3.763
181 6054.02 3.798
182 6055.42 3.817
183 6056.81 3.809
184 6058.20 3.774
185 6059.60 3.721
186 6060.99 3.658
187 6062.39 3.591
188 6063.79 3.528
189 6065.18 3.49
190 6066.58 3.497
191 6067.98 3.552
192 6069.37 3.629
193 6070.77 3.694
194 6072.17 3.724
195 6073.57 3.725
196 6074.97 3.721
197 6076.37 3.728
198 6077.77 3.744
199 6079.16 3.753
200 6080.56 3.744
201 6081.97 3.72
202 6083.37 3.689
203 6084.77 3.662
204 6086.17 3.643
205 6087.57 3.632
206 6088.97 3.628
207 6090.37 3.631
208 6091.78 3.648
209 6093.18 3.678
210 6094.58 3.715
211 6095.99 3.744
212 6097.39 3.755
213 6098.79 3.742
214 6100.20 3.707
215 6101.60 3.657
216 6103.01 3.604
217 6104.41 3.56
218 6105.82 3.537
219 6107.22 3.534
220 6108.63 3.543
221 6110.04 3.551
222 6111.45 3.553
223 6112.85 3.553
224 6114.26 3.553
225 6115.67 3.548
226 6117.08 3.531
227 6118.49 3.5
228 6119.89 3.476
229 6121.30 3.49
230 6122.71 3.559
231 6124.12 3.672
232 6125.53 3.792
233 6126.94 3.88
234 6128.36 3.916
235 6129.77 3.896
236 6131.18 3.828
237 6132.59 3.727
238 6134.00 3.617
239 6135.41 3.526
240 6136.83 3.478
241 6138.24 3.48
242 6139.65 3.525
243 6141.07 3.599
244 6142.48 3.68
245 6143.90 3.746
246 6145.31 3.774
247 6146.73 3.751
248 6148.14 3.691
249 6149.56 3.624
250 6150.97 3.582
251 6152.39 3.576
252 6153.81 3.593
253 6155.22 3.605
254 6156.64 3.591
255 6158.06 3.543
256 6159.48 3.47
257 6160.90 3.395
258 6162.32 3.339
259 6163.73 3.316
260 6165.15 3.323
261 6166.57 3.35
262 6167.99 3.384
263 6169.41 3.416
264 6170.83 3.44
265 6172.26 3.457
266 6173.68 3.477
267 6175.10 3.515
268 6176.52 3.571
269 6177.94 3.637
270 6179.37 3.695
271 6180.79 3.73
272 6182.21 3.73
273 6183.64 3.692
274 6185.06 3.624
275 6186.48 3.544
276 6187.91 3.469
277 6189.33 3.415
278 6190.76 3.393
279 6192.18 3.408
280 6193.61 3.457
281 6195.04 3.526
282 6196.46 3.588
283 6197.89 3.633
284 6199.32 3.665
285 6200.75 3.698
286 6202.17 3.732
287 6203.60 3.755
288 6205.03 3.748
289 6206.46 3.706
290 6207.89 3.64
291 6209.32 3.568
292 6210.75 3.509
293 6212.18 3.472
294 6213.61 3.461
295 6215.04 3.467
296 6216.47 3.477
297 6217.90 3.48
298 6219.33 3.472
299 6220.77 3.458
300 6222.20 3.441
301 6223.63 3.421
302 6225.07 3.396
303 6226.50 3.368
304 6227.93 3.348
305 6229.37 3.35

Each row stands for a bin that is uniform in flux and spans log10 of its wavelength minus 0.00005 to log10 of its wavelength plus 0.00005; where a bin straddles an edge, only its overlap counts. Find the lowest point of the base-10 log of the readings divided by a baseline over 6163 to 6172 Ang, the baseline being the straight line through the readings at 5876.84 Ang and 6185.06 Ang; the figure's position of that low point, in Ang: 6163.73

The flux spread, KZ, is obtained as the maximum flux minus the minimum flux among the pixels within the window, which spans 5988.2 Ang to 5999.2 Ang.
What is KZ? 0.15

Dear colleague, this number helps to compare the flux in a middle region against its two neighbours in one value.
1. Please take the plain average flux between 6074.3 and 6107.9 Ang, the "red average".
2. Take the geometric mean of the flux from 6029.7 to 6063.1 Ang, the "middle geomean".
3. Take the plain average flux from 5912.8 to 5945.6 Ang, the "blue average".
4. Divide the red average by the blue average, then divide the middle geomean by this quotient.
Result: 3.76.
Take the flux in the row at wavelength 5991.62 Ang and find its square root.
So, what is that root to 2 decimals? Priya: 1.93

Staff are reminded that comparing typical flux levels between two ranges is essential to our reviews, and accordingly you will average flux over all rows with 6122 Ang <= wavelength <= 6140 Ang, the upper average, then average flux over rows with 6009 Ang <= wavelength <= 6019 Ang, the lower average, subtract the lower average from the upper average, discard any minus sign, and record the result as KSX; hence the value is 0.19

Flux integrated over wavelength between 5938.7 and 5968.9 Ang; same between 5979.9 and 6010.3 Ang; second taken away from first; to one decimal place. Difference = -1.6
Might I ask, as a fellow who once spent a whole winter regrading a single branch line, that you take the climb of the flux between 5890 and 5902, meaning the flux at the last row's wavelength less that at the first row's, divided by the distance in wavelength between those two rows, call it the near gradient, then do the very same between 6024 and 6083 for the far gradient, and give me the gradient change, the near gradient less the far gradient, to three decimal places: 0.039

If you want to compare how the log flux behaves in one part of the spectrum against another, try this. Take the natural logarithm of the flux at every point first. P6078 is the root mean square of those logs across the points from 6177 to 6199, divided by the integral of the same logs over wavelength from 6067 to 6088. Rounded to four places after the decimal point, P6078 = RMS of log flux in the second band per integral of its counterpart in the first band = 0.0464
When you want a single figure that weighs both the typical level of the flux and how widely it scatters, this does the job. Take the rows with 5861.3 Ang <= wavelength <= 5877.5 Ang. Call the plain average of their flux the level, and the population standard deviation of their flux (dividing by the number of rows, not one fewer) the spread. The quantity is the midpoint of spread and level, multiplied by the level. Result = 6.54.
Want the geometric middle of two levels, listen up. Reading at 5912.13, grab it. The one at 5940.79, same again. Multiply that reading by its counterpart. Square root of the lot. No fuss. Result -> 3.74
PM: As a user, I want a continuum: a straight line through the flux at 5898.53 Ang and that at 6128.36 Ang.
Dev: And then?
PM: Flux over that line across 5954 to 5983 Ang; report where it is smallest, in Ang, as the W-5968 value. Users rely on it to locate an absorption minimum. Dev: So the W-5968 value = 5965.46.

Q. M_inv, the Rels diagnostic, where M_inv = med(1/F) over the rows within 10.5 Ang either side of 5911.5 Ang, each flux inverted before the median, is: 0.262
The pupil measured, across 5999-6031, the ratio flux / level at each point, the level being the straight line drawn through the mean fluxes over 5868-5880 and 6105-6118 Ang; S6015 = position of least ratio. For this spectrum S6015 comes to 6016.50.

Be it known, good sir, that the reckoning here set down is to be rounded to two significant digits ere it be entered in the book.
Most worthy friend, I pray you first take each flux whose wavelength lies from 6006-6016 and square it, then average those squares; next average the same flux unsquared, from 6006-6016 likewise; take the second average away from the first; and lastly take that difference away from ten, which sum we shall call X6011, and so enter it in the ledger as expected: 1.1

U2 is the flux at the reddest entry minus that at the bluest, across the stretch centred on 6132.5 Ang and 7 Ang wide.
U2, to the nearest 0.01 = -0.37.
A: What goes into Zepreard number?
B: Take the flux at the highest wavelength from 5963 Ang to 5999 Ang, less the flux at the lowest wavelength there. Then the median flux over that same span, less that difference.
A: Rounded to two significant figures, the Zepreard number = 3.7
